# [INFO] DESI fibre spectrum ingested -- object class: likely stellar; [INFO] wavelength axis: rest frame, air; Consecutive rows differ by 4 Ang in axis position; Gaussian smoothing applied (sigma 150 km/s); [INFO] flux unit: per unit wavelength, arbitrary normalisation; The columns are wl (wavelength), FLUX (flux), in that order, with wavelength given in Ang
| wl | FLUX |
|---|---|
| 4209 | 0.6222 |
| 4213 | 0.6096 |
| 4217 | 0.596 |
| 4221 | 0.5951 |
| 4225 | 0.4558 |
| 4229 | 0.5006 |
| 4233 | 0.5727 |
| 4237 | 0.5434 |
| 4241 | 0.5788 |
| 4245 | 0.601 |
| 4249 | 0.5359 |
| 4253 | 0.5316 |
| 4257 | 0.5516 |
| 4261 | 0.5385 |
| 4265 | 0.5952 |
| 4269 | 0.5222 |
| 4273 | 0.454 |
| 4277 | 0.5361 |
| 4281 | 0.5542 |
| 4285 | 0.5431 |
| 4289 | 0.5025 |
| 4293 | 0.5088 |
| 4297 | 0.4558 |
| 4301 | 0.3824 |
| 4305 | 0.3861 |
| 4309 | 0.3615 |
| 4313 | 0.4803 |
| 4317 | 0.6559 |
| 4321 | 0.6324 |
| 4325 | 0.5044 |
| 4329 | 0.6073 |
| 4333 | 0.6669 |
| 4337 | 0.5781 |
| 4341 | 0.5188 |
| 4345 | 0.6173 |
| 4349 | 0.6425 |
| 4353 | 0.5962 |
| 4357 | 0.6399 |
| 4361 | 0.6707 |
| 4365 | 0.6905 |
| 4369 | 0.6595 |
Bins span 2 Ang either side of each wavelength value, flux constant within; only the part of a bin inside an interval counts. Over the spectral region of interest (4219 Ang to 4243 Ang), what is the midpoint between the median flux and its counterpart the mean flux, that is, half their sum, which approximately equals 0.550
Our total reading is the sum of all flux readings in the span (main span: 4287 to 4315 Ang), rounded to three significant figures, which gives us 3.08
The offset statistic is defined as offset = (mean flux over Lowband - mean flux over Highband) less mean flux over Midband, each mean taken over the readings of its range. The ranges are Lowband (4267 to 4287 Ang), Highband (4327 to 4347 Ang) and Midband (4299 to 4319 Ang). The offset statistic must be -0.529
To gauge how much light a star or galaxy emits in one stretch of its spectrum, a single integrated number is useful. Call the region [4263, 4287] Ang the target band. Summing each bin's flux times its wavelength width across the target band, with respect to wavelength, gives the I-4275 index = 12.8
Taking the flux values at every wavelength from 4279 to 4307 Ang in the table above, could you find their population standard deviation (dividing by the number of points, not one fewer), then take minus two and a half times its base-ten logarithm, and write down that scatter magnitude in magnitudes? 3.0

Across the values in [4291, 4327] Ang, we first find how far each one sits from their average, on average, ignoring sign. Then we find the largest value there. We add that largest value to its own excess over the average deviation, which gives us 1.23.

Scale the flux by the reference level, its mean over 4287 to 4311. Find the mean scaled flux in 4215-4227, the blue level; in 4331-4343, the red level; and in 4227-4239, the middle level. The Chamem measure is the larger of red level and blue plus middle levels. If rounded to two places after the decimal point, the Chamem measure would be 2.51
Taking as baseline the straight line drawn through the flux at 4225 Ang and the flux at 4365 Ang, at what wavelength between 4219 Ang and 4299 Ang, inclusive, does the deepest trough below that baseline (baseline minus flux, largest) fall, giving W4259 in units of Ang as 4297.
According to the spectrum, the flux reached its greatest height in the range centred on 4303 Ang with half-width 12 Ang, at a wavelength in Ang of 4293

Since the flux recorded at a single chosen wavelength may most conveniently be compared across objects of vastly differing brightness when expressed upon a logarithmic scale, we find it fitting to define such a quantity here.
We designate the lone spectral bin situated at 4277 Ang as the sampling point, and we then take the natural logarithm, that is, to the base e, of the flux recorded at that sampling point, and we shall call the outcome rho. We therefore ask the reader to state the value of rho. -0.62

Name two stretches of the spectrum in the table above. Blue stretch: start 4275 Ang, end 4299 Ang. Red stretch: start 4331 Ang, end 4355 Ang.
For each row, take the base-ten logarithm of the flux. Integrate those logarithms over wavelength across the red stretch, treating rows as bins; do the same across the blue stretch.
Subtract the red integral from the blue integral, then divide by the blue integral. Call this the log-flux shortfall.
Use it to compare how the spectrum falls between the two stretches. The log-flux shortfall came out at 0.23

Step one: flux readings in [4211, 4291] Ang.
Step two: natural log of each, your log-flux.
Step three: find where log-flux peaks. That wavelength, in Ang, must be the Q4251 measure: 4213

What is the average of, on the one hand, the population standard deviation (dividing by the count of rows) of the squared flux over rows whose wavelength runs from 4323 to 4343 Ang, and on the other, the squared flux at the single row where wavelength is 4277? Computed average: 0.178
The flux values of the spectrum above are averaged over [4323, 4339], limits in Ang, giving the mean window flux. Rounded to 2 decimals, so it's 0.59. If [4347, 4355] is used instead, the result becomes 0.62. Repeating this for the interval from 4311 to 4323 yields 0.59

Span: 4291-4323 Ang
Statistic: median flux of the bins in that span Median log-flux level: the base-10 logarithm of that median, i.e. -0.33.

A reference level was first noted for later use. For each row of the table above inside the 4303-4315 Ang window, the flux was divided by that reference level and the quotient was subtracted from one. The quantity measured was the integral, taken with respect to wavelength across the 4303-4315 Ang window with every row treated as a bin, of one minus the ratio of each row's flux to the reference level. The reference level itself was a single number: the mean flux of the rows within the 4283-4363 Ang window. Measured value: 3.0 Ang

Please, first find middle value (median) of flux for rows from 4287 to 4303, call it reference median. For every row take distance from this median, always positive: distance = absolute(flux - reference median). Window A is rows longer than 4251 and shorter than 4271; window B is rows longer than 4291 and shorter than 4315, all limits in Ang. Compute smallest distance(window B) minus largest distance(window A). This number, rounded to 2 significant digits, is -0.11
